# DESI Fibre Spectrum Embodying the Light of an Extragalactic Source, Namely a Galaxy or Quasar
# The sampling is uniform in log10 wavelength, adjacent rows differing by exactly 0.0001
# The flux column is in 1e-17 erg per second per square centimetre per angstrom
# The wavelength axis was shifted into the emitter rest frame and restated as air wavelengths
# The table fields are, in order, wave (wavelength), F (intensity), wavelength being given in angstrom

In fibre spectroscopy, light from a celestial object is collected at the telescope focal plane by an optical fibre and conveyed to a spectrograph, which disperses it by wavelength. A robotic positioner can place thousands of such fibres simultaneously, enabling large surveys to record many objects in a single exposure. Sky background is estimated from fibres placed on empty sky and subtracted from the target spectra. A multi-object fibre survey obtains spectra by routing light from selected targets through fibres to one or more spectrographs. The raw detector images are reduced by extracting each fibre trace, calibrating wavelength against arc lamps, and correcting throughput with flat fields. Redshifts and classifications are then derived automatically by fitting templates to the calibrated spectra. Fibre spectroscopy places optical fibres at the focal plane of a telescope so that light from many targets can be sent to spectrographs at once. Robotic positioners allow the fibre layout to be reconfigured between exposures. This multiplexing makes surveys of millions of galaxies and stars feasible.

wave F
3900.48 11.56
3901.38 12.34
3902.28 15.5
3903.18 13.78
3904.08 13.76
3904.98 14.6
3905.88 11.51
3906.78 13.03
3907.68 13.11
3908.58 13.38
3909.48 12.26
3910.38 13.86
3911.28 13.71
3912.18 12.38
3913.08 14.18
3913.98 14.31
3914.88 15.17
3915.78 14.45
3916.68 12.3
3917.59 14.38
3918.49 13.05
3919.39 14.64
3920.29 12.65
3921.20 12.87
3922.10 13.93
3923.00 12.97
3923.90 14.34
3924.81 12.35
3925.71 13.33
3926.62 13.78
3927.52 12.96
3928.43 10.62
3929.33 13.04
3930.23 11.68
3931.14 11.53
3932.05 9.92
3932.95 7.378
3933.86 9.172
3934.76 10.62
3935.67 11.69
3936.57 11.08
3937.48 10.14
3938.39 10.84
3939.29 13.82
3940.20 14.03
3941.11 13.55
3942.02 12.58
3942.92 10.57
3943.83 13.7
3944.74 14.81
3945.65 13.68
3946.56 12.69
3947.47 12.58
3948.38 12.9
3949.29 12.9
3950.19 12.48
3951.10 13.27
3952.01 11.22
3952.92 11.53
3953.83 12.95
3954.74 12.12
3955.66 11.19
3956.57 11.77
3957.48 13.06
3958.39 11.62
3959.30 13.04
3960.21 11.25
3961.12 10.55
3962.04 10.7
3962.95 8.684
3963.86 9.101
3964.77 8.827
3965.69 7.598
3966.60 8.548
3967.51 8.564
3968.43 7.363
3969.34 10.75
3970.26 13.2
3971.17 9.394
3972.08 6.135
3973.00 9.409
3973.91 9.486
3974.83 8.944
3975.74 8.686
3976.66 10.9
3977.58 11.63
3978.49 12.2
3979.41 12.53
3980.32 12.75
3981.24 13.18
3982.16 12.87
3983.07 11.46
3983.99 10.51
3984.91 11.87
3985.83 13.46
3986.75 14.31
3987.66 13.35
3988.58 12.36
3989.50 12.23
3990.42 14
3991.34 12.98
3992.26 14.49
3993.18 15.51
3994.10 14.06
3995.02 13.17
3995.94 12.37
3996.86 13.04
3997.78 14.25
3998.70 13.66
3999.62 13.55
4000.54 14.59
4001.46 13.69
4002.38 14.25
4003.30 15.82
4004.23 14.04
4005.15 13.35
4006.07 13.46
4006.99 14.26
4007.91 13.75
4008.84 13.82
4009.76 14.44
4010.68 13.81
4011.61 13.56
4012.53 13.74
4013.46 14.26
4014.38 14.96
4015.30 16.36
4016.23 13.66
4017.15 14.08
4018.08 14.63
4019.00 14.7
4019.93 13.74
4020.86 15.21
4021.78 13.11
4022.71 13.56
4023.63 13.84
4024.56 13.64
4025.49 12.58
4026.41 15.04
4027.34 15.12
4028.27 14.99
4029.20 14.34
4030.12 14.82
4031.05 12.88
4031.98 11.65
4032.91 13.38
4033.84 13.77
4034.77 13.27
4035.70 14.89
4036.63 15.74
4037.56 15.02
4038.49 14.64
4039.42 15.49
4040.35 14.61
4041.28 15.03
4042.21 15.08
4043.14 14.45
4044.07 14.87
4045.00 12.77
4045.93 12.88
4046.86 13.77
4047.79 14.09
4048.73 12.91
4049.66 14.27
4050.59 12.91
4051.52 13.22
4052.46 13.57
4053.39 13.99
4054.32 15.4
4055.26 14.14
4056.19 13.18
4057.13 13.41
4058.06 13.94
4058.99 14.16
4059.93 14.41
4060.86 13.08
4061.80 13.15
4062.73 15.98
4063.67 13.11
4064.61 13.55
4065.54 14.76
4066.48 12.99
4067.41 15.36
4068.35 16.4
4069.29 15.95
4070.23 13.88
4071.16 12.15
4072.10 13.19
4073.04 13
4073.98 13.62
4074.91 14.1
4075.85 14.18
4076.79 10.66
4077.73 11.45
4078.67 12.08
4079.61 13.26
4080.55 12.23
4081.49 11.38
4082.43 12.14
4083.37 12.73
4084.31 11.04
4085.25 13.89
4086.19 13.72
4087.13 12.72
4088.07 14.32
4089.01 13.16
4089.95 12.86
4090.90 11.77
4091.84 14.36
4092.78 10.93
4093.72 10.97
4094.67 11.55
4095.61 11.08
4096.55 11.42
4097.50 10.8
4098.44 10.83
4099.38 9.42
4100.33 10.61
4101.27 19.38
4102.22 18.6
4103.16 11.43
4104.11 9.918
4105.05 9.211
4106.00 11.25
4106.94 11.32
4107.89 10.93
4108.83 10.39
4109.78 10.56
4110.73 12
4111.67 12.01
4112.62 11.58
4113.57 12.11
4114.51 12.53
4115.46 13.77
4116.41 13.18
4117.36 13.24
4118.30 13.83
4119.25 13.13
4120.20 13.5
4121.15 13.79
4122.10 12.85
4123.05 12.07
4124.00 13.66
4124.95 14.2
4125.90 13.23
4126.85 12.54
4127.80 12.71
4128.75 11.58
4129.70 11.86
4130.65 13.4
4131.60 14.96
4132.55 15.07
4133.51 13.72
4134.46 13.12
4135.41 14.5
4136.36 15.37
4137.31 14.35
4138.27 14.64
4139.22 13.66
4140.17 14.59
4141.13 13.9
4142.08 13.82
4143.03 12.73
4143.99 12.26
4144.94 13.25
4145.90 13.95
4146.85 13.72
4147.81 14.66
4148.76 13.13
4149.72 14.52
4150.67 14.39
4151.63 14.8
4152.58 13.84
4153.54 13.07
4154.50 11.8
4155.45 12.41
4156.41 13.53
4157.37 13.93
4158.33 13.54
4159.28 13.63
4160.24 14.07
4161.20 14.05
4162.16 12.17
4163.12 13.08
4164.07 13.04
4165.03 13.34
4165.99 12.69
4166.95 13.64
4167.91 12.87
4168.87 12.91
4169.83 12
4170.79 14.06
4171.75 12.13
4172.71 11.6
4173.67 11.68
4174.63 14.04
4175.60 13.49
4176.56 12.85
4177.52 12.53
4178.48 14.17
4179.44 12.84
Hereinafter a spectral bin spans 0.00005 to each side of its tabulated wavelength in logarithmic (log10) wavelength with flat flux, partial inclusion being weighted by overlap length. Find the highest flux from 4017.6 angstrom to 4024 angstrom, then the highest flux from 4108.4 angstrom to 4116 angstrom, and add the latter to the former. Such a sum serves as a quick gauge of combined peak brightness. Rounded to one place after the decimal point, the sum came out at 29.0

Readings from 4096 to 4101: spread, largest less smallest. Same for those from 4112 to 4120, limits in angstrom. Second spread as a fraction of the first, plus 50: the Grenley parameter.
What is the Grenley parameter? 51.1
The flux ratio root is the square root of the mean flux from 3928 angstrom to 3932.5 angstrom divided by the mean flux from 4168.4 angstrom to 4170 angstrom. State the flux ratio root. 0.95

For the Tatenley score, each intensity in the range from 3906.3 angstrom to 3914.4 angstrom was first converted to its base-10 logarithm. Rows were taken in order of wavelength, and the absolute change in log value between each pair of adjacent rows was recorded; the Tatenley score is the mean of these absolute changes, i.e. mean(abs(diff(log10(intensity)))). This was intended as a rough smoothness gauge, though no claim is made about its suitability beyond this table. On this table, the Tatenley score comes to 0.0268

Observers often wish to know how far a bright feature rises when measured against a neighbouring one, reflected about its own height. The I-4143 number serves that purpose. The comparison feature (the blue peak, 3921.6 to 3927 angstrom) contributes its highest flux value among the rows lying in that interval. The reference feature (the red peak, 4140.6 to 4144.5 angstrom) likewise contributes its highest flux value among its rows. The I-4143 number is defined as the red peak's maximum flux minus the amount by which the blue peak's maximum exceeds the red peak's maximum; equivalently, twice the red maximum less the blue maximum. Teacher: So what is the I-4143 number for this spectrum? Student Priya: 13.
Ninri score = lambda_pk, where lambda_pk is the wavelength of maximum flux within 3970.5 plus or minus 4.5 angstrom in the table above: 3970.26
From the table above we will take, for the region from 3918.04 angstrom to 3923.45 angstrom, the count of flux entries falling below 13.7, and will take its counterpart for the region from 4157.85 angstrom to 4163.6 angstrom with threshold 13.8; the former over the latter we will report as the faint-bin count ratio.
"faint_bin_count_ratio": 1.00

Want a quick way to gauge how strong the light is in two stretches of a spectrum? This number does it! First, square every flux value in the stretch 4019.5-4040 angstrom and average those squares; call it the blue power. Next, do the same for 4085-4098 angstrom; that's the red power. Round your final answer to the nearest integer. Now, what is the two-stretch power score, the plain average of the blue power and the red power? 178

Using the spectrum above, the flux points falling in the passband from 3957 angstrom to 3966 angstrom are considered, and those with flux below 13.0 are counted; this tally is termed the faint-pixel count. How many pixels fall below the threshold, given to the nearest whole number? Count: 8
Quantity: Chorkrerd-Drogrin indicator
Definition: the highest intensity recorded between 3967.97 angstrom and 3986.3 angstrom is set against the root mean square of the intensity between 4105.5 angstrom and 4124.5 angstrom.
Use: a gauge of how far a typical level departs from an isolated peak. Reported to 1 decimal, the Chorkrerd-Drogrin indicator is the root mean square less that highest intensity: -1.0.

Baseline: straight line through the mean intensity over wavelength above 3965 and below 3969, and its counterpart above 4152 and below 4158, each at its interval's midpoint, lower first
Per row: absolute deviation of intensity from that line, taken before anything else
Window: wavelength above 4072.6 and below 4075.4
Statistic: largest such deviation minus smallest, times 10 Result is 10.5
